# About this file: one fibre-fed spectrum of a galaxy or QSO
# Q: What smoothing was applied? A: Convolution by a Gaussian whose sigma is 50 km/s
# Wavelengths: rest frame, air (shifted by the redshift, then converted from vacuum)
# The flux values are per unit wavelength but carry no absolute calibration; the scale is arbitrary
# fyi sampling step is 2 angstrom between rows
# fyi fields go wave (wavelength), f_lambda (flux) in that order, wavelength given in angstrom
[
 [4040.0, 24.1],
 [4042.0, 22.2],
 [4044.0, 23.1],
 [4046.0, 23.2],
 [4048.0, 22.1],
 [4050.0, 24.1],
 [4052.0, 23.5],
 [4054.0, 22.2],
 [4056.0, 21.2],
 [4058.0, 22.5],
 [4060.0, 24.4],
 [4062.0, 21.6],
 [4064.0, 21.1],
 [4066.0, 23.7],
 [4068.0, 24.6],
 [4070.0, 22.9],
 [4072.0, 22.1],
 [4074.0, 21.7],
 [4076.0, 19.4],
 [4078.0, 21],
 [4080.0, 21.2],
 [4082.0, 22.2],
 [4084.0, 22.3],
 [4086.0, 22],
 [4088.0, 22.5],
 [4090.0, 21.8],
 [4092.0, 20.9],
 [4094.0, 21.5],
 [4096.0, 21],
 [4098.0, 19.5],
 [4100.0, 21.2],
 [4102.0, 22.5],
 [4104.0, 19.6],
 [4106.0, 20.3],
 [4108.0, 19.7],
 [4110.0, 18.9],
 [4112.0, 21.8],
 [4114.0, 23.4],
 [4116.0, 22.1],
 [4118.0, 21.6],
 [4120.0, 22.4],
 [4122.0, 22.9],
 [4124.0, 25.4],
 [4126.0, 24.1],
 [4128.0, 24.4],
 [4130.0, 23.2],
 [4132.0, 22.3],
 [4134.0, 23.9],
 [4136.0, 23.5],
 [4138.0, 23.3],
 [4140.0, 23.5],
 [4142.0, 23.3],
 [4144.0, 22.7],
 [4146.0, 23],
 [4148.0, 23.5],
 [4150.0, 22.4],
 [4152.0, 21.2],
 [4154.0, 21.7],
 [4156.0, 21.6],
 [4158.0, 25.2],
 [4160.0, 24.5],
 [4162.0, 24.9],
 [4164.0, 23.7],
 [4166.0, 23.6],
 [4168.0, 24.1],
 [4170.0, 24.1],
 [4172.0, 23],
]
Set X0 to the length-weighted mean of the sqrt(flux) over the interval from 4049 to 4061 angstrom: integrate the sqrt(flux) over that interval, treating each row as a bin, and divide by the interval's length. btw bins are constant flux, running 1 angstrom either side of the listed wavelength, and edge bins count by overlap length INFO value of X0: 4.79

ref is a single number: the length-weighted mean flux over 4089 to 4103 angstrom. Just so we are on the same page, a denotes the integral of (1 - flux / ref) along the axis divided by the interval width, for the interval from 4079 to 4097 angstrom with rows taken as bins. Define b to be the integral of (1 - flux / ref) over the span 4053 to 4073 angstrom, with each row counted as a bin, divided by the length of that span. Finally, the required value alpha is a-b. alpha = 0.04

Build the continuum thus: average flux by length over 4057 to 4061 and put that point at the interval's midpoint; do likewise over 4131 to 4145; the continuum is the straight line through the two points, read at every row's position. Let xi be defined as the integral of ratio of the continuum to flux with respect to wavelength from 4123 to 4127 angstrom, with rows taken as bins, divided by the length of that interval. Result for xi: 0.94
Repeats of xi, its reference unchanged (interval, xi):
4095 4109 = 1.14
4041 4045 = 1.04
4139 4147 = 1.00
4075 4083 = 1.12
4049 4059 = 1.04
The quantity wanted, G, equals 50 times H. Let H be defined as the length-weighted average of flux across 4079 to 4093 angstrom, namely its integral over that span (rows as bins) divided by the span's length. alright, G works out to 1092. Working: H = 21.8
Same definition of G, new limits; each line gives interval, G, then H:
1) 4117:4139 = 1168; 23.4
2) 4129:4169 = 1163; 23.3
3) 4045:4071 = 1143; 22.9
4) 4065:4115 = 1075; 21.5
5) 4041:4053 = 1152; 23.0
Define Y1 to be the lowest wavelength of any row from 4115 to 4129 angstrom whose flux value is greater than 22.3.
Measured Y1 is 4120.0 angstrom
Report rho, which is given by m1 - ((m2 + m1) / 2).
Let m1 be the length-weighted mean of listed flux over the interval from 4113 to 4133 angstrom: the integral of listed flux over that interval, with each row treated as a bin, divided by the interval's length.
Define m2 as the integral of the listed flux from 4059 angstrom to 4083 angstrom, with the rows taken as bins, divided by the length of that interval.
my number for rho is 0.5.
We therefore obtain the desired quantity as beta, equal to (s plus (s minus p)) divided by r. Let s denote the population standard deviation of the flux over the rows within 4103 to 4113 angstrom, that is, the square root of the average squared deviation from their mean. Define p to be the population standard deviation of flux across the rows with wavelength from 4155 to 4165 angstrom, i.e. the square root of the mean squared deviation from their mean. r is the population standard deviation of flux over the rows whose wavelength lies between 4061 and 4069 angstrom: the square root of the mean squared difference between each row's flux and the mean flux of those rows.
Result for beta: 0.5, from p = 1.29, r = 1.4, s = 0.98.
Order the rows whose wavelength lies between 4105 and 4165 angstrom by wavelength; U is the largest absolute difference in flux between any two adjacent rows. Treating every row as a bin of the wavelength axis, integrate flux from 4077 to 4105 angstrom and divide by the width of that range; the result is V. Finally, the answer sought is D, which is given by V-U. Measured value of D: 17.8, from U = 3.60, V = 21.4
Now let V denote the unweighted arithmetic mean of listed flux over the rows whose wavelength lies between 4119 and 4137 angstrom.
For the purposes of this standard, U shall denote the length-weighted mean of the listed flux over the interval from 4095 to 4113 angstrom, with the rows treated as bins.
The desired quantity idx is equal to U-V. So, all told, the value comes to -3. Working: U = 20.5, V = 23.6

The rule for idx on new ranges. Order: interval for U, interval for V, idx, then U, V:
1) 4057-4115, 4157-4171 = -3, 21.6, 24.3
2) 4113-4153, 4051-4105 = 1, 23.1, 21.9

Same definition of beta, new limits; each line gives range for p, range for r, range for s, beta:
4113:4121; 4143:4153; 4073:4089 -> 1.6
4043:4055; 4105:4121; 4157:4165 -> 0.3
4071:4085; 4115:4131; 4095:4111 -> 1.0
